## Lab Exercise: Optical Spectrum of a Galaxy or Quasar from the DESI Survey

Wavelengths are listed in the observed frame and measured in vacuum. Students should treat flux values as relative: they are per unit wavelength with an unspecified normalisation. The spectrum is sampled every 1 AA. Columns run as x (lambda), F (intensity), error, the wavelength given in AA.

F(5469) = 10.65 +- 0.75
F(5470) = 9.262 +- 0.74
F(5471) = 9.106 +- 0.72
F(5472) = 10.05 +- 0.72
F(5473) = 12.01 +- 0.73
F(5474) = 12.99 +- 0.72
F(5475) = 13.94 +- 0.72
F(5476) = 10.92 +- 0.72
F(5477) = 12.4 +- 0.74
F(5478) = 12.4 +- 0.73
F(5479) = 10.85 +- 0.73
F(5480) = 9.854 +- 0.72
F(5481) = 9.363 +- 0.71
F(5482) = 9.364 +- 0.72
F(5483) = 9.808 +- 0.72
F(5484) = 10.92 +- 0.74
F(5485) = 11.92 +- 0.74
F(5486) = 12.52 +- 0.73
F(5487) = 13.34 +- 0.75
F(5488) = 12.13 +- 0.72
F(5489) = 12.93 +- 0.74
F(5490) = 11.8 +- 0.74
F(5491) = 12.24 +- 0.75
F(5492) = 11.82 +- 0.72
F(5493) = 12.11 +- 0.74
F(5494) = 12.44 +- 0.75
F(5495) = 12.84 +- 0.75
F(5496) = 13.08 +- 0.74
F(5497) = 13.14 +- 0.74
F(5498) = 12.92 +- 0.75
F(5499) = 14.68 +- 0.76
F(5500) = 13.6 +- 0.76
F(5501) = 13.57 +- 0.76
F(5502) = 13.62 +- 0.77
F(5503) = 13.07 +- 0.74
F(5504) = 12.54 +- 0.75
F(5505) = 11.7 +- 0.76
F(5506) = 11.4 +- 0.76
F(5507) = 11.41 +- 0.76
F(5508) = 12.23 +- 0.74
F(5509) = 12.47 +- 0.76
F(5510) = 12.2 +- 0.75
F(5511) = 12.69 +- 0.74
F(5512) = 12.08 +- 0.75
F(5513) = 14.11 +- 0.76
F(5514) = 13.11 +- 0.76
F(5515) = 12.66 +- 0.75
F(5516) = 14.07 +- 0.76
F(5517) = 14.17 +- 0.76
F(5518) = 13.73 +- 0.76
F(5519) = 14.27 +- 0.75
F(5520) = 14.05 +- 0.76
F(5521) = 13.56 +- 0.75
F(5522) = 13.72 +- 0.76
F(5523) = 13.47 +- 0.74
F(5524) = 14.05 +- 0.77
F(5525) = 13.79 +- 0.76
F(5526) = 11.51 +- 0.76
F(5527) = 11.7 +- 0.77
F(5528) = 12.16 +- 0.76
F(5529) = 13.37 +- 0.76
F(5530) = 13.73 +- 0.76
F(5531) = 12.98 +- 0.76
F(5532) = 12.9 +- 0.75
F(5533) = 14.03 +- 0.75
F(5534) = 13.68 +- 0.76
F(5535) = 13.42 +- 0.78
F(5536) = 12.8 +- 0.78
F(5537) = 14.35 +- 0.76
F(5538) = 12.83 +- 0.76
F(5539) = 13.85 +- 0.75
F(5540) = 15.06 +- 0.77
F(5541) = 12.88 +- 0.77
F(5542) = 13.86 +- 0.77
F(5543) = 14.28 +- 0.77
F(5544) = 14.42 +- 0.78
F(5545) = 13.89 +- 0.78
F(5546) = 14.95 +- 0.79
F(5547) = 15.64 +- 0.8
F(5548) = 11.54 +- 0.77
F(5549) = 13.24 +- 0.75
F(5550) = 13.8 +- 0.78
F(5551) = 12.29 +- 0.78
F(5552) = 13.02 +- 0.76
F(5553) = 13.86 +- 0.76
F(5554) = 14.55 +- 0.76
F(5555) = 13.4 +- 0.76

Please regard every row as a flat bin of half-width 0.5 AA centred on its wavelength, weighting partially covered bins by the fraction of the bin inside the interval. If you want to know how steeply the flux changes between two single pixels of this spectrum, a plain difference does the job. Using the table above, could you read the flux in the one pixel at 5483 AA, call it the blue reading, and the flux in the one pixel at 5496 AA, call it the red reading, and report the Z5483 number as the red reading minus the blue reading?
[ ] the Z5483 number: 3.3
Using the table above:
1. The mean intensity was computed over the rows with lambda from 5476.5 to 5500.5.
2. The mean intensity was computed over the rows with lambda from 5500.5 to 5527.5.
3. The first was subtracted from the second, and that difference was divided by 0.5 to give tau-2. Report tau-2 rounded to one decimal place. 2.0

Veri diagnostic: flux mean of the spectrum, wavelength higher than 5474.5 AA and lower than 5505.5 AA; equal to 12.2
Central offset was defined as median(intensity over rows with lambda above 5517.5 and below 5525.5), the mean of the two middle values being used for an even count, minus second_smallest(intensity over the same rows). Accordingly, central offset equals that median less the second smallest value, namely 0.2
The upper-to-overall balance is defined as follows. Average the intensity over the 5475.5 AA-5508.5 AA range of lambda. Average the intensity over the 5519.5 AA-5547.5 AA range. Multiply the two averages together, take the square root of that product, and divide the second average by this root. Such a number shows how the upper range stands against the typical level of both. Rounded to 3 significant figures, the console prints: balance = 1.06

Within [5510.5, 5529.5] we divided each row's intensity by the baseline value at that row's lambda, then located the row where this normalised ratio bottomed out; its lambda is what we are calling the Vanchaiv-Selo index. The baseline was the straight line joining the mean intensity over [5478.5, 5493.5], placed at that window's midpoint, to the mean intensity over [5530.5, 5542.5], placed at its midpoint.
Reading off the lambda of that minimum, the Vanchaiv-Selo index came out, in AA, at 5526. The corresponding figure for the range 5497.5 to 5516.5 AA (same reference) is 5507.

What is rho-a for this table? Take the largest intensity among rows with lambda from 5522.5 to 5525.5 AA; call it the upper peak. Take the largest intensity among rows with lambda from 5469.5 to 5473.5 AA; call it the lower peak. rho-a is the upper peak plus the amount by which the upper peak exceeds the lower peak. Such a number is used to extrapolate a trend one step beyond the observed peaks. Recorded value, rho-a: 16.1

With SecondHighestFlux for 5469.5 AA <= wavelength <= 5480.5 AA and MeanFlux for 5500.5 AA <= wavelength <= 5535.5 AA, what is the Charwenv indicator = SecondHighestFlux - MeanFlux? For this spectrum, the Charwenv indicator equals -0.07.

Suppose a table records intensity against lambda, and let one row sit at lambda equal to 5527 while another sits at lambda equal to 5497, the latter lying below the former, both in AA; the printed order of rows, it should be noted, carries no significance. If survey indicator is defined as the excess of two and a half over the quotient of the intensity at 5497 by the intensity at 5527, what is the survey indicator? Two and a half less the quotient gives 1.38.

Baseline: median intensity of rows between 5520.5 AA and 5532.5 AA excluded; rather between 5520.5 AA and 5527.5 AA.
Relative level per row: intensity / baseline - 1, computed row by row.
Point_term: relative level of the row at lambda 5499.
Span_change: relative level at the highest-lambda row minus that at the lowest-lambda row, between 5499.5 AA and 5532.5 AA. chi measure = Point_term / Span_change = -1.6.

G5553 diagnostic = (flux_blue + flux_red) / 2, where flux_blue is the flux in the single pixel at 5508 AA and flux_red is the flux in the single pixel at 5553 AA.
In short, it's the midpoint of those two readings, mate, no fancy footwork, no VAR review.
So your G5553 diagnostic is 13.0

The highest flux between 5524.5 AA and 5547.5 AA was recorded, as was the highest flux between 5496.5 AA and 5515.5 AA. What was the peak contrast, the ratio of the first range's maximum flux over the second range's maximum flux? 1.065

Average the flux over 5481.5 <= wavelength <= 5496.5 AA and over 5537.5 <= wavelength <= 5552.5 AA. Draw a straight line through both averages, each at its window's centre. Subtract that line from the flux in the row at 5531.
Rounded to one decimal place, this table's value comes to -0.3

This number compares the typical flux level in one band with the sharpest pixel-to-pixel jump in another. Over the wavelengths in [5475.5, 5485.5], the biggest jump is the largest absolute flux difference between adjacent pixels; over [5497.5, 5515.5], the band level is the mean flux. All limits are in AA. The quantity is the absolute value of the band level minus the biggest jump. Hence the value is 11.23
